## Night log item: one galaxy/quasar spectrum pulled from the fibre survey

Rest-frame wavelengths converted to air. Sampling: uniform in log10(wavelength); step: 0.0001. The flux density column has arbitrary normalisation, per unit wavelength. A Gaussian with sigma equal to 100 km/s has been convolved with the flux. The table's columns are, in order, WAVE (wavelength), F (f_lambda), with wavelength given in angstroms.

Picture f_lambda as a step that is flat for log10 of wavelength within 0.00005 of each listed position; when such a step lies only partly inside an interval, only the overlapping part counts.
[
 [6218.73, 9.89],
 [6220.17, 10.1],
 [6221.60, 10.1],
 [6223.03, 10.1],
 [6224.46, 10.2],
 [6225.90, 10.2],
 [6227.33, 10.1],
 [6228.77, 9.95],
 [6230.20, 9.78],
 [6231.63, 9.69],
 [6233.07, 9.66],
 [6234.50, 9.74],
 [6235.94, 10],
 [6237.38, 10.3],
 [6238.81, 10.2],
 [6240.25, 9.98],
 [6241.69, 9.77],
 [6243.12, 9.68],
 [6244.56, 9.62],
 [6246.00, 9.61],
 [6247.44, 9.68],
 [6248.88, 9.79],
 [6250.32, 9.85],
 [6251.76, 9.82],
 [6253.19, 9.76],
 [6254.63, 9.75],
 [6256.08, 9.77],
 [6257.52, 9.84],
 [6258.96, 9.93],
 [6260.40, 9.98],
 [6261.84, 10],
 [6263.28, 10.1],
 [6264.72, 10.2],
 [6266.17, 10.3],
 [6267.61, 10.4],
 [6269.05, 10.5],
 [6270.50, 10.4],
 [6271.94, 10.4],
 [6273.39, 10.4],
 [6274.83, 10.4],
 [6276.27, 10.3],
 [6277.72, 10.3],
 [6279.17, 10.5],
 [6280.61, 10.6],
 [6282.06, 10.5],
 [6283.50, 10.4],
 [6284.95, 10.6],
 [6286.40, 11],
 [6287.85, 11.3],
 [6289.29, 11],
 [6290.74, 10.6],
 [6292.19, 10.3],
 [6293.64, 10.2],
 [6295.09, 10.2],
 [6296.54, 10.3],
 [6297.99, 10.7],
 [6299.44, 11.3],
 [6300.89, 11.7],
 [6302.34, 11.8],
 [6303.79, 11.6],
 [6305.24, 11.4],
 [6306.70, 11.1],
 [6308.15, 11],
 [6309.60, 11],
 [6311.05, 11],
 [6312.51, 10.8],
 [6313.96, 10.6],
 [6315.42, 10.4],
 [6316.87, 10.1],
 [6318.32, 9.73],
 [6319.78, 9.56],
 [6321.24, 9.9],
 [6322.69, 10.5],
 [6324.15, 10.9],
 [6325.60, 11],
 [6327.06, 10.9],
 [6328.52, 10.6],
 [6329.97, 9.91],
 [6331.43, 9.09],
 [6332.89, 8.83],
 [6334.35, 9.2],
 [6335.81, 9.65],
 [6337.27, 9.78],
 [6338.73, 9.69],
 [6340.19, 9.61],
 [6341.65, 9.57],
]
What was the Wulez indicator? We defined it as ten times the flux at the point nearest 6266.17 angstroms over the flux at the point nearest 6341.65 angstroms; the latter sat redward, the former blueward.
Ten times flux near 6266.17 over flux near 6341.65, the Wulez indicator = 10.8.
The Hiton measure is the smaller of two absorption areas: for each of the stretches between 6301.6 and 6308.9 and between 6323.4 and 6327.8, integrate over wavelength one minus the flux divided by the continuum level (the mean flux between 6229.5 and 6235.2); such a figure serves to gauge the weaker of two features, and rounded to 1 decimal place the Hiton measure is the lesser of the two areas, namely -1.2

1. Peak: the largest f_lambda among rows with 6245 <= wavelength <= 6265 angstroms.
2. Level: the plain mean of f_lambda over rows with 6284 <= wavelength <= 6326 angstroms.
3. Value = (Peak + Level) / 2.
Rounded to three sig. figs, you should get 10.5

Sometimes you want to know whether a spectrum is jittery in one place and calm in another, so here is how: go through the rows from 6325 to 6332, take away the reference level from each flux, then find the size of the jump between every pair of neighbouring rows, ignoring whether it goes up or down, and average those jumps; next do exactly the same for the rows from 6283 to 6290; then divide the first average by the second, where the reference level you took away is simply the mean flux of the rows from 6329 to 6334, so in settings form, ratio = 1.59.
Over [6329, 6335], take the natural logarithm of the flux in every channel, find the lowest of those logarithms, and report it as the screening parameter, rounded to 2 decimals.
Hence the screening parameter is 2.18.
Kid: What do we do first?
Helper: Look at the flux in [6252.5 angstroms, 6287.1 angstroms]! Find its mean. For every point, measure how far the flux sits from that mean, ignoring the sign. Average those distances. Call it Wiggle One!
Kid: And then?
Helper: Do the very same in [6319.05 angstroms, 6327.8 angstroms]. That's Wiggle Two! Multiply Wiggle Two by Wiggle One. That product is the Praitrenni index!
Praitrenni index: 0.12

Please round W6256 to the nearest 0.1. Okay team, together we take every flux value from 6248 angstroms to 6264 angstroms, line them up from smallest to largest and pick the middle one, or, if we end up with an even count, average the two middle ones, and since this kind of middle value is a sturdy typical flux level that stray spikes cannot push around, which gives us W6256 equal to 9.8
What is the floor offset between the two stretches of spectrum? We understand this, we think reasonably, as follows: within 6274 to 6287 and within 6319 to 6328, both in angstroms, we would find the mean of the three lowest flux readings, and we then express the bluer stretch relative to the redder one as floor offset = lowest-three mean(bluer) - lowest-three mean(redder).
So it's 0.3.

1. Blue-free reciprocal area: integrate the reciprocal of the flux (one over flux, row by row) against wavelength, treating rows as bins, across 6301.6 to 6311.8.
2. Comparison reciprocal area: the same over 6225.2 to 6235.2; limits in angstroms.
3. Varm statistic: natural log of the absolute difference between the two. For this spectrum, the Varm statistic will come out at -2.2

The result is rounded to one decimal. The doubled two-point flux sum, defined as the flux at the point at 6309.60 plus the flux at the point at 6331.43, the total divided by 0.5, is 40.2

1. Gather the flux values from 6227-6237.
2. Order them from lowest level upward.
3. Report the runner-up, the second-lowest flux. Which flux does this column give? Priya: 9.69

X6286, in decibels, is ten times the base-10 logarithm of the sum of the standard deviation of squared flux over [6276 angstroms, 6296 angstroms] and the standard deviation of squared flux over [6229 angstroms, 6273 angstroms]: 11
